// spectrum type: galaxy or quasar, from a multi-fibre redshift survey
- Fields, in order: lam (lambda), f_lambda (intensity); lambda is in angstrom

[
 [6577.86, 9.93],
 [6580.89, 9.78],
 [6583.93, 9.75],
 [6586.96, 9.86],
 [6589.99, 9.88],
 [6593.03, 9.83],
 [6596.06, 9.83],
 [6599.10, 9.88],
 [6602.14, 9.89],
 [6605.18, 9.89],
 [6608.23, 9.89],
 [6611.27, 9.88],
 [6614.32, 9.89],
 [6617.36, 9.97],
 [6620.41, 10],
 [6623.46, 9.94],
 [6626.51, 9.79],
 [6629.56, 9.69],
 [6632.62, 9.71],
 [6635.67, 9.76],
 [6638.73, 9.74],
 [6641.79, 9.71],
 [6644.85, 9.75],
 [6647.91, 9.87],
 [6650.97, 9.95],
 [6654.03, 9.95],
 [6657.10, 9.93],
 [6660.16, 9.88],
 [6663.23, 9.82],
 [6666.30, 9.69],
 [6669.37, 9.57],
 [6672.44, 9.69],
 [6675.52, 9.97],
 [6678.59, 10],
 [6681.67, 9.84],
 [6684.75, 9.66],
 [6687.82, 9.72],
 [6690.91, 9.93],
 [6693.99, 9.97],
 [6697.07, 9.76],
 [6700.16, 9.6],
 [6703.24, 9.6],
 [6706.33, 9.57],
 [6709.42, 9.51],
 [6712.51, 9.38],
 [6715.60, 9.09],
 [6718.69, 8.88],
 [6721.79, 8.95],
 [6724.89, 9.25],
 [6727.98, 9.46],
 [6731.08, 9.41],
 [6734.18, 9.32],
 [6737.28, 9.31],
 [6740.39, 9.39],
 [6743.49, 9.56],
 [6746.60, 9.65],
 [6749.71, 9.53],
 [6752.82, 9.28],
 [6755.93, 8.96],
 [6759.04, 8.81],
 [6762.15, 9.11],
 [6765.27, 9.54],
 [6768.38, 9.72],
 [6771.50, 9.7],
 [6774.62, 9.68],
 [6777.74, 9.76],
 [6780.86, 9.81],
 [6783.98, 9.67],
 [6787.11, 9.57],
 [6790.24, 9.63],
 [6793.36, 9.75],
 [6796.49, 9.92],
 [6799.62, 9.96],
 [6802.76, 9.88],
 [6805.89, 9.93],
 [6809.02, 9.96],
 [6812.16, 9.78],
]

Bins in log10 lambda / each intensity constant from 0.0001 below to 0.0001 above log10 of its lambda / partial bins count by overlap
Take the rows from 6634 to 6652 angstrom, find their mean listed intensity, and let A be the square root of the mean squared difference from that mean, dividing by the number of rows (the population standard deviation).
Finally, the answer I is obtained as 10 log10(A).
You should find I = -10.7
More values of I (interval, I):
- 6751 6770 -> -5.0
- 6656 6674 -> -9.1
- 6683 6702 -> -8.7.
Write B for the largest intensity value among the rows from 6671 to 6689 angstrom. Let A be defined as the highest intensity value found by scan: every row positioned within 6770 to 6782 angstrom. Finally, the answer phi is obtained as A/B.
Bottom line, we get 0.98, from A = 9.81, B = 10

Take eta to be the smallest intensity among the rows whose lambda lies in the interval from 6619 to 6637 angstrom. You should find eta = 9.69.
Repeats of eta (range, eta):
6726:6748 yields 9.31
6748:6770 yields 8.81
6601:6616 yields 9.88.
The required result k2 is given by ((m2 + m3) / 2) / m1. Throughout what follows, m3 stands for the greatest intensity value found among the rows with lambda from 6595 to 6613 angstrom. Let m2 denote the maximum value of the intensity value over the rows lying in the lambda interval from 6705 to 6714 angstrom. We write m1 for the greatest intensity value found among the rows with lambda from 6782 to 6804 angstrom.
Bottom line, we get 0.98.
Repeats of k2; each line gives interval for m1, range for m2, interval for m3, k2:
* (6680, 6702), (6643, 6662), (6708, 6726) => 0.98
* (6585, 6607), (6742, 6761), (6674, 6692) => 0.99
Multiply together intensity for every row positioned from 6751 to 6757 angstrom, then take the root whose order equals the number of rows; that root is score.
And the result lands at 9.12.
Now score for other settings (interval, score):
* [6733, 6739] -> 9.31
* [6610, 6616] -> 9.88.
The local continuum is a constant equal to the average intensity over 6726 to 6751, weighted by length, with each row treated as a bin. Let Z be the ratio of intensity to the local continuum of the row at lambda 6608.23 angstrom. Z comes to 1.047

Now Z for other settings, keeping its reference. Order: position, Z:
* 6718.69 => 0.940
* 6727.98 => 1.001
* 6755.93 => 0.948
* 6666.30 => 1.025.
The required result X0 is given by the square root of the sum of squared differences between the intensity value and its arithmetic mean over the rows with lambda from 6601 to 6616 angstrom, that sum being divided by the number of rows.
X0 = 0.00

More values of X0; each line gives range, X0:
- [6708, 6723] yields 0.24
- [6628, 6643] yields 0.02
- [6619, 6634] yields 0.12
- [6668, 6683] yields 0.16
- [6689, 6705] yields 0.16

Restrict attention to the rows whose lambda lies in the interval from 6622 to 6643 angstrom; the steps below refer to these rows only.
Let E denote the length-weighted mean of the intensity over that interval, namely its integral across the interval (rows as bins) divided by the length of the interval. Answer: 9.76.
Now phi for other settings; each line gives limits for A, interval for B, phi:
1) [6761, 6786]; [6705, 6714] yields 1.03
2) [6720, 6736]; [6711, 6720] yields 1.01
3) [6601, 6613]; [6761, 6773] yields 1.02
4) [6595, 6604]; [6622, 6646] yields 0.99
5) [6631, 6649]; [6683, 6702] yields 0.99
